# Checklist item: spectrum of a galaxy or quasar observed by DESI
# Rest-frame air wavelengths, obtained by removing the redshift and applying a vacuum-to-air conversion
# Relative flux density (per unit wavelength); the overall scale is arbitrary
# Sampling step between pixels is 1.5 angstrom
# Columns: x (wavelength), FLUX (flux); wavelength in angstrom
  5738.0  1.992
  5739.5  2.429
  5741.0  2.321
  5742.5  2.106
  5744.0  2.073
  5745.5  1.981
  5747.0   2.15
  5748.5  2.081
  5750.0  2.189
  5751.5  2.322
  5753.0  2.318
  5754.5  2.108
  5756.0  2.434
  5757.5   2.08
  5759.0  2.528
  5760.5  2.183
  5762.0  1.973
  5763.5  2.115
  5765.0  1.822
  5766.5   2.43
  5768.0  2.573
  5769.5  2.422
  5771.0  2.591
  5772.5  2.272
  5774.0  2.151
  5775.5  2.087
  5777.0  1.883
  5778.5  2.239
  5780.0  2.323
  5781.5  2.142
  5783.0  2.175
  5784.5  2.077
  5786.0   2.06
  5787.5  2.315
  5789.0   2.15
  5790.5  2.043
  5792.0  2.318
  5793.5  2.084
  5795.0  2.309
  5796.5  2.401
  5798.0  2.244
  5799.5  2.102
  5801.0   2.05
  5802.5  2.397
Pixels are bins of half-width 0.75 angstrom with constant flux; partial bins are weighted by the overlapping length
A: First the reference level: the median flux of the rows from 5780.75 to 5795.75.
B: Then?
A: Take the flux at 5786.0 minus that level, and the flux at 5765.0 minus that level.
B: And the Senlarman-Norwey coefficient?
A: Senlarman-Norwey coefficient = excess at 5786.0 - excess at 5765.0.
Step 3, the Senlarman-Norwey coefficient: 0.24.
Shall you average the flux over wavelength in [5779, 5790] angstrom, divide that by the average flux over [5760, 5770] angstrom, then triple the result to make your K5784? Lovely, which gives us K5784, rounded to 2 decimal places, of 2.95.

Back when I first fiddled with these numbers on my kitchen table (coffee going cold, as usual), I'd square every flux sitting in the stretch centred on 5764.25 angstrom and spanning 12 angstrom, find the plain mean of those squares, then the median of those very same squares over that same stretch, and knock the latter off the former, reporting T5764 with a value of -0.16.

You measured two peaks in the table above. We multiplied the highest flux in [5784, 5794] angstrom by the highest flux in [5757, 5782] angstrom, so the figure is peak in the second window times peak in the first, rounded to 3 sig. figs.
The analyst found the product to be 6.01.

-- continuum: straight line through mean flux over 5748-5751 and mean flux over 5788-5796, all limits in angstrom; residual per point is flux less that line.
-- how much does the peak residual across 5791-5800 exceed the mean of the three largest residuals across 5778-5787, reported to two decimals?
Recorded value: 0.14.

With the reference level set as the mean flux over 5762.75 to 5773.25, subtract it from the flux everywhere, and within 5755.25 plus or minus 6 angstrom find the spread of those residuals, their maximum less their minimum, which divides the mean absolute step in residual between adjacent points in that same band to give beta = 0.58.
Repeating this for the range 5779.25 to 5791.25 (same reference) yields 0.44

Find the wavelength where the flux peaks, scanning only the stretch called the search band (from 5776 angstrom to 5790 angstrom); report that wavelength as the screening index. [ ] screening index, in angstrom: 5780.0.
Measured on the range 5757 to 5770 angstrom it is 5768.0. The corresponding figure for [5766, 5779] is 5771.0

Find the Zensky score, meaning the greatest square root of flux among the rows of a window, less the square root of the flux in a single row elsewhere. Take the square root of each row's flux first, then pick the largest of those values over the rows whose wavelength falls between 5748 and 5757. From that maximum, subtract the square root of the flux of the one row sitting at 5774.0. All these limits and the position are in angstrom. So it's 0.093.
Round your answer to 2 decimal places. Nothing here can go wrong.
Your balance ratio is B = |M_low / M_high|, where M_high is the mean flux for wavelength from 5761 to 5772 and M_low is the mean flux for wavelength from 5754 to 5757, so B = 1.00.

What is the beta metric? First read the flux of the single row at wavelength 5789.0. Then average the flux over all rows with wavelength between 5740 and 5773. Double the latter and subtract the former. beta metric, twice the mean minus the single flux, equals 2.31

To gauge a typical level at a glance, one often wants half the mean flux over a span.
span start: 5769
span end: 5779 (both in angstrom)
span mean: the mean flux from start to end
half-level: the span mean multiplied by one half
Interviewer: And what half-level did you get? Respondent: 1.12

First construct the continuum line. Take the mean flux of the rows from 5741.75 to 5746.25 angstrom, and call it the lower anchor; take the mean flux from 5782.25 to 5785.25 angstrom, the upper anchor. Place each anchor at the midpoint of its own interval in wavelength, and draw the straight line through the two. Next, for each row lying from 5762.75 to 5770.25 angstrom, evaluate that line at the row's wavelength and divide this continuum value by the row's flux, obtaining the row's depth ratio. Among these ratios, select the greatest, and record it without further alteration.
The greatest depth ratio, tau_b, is 1.148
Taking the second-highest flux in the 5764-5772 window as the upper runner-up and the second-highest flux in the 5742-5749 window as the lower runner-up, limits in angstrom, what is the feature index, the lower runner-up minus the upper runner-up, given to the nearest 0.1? -0.5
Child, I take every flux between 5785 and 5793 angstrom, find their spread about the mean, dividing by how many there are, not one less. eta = 0.12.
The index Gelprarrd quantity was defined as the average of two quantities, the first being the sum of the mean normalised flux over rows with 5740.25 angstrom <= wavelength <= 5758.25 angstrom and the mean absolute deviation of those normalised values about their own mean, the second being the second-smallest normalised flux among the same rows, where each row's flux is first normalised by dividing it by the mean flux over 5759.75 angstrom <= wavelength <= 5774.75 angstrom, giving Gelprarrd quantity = 0.969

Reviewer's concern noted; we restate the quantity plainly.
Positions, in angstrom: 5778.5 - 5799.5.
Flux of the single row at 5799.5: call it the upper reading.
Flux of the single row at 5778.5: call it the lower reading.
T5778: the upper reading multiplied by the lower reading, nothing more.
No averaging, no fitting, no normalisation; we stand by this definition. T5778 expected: 4.71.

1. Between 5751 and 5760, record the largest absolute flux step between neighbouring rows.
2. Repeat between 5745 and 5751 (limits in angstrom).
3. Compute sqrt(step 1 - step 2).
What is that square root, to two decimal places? 0.53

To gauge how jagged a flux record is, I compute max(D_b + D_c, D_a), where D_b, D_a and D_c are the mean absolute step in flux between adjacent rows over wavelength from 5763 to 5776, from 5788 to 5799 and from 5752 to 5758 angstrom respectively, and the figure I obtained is 0.53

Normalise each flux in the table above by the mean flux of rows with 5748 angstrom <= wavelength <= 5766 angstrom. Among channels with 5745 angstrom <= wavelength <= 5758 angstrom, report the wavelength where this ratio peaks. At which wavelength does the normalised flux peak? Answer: 5756.0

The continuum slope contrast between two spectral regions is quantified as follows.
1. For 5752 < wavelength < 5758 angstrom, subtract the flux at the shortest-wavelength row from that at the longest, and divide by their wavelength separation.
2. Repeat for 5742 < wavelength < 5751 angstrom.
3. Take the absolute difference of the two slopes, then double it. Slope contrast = 0.128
